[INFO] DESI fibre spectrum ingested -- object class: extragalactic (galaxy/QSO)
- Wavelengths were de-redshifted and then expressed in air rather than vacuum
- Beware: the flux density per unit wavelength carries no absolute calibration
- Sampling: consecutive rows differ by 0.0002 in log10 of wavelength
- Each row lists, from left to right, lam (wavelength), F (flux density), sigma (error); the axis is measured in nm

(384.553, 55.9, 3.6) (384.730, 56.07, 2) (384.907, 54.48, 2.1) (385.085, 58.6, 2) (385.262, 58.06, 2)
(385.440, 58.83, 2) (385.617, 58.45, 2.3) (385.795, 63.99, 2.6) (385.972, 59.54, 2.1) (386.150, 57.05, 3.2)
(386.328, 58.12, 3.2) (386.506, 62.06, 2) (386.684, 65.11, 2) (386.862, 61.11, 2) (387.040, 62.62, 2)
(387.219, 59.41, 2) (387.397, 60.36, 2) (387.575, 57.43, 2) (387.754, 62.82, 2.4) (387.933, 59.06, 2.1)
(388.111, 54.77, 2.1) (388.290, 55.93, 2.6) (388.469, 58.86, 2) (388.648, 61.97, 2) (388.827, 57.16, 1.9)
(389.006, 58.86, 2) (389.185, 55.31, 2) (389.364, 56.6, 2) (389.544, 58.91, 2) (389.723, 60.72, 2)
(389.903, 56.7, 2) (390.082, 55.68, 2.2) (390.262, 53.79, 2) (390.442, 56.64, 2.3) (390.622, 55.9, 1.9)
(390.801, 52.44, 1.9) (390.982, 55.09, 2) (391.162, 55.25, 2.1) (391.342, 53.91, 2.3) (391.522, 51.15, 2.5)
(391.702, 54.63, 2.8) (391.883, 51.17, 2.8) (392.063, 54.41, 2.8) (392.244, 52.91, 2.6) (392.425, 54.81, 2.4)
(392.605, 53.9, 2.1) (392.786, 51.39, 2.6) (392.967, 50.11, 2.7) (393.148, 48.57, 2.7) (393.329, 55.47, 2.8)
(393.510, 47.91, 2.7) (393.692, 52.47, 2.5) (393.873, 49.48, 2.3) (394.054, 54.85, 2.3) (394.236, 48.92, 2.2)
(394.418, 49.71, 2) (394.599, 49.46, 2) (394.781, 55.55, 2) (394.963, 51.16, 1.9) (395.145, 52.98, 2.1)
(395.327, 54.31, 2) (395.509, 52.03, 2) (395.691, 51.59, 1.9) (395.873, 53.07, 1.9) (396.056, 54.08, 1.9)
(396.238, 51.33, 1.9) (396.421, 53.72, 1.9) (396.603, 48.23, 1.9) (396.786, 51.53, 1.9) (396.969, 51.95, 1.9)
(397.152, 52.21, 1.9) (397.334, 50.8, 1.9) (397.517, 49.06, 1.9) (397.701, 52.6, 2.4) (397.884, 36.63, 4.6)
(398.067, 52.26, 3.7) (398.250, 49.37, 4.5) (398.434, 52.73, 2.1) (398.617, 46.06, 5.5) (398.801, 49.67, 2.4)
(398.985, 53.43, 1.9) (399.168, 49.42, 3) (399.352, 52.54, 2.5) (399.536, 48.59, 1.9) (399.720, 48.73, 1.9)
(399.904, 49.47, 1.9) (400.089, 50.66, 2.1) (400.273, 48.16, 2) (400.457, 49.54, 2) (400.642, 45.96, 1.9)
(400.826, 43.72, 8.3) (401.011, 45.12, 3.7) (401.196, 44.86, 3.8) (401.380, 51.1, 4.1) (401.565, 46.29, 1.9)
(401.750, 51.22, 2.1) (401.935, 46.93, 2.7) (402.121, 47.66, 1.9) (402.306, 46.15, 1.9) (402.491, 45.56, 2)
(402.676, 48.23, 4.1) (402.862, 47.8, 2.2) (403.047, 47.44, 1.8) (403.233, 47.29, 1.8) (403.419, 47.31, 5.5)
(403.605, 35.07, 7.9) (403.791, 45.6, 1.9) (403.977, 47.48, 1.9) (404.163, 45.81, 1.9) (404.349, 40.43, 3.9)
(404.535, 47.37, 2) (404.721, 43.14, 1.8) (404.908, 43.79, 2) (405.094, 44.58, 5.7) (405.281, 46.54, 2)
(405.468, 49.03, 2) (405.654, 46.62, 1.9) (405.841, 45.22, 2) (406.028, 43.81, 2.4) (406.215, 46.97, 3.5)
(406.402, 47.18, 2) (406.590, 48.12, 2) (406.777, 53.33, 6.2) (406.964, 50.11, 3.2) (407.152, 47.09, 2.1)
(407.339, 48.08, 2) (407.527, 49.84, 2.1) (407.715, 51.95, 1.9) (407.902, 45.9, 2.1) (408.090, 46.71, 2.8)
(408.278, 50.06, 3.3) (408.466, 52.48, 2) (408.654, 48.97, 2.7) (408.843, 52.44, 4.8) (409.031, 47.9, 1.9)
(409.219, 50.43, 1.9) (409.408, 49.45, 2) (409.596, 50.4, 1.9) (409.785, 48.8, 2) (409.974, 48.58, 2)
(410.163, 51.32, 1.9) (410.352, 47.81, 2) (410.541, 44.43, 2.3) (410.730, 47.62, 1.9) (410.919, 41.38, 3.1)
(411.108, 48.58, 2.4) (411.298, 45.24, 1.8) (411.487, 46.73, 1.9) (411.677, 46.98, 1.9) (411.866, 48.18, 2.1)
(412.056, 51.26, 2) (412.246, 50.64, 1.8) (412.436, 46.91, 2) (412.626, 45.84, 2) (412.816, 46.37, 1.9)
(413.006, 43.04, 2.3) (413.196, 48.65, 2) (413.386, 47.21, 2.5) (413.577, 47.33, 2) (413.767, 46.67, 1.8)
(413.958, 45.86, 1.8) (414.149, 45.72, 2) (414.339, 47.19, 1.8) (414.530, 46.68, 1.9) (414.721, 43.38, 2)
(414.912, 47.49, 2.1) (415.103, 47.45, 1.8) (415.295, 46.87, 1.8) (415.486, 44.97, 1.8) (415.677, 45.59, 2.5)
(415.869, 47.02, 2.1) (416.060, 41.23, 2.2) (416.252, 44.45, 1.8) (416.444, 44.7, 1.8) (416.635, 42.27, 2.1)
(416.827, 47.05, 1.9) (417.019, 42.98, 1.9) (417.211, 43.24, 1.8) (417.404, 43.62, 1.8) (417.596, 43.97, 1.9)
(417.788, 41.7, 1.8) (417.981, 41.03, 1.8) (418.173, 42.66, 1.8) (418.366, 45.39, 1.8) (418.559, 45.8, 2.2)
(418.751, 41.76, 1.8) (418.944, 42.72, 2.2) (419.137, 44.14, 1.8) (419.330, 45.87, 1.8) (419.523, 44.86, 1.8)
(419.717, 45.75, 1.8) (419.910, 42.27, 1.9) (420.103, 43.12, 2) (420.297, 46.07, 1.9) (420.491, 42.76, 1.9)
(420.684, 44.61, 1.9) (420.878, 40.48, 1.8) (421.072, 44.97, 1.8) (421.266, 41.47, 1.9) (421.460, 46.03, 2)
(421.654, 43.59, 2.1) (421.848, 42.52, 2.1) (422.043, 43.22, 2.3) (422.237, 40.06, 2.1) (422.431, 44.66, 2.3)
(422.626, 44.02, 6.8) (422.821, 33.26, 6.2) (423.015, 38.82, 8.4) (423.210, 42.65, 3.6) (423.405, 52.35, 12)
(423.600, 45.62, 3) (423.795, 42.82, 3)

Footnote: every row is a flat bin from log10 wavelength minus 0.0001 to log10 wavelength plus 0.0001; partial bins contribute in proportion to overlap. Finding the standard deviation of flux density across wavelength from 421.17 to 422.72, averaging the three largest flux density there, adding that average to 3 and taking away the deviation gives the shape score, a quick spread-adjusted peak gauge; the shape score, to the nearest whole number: 46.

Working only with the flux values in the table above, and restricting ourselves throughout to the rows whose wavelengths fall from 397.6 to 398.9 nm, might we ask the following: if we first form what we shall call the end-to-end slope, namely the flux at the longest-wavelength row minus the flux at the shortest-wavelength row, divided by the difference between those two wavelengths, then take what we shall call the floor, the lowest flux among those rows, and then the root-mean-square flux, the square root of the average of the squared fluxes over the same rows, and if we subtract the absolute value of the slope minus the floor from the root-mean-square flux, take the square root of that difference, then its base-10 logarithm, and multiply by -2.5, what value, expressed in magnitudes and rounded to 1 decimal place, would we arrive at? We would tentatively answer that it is -1.2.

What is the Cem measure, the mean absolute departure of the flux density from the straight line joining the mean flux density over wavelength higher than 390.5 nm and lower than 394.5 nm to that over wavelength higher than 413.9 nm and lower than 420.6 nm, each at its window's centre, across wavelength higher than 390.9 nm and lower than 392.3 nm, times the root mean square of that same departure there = 2.7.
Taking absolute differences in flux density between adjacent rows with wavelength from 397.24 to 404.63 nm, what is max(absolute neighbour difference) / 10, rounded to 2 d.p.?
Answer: 1.60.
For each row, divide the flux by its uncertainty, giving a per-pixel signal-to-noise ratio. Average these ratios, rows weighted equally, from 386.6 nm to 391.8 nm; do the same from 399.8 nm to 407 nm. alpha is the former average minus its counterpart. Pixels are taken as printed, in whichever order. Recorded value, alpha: 8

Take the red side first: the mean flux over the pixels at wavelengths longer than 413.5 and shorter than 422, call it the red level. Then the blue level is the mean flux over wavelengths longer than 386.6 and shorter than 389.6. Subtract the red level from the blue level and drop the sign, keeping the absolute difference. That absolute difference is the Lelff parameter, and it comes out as 14.8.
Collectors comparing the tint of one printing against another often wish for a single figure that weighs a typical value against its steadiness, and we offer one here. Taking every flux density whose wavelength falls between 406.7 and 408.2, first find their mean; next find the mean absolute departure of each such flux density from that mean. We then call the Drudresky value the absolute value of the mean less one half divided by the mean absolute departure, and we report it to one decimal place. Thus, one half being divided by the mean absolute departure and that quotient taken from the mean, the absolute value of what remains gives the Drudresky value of 48.9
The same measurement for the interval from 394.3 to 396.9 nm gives 51.7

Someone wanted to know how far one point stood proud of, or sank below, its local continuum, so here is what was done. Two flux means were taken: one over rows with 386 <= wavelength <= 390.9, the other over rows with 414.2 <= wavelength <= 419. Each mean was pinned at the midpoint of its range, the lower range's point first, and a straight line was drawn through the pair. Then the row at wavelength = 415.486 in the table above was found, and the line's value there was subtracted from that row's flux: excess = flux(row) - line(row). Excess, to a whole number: 0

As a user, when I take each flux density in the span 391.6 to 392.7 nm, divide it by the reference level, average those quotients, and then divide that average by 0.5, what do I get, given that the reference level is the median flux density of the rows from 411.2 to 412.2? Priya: 2.28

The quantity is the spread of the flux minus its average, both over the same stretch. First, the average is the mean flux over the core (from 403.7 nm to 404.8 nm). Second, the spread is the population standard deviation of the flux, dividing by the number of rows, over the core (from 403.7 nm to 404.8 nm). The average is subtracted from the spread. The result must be -42.5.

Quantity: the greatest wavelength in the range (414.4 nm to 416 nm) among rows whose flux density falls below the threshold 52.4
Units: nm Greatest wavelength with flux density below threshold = 415.869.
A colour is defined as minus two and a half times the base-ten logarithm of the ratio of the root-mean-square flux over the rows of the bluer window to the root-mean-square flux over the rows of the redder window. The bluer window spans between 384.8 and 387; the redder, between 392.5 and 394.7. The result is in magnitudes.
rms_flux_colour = -0.17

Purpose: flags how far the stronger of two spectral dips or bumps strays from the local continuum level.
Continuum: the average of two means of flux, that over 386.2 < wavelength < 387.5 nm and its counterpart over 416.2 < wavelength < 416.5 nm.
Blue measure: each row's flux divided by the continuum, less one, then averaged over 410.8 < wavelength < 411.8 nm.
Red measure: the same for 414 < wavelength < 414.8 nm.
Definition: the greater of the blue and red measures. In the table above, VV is -0.13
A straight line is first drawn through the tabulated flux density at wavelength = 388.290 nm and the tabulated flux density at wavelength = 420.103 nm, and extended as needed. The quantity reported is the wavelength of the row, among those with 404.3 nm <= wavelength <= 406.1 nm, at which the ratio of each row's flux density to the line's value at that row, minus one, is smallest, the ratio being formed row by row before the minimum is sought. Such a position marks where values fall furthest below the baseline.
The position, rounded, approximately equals 404.349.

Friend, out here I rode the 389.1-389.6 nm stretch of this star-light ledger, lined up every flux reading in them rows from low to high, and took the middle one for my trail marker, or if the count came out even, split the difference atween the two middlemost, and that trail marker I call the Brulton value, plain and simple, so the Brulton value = 56.6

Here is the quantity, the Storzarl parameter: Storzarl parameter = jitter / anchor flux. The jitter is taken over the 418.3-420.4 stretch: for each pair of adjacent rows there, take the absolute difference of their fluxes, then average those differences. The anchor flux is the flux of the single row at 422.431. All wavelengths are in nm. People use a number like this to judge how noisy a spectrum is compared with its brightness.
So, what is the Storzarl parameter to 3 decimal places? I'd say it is 0.040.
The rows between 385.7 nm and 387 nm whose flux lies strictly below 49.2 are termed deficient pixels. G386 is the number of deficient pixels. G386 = 0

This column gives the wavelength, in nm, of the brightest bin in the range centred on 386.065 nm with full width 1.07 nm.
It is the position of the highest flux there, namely 385.795 nm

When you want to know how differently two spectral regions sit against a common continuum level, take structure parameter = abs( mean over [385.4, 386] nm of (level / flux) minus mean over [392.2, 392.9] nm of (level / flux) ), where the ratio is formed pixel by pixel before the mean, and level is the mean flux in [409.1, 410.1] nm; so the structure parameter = 0.11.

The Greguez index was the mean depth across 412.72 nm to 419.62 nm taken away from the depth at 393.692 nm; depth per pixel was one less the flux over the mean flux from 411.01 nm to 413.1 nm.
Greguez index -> -0.16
